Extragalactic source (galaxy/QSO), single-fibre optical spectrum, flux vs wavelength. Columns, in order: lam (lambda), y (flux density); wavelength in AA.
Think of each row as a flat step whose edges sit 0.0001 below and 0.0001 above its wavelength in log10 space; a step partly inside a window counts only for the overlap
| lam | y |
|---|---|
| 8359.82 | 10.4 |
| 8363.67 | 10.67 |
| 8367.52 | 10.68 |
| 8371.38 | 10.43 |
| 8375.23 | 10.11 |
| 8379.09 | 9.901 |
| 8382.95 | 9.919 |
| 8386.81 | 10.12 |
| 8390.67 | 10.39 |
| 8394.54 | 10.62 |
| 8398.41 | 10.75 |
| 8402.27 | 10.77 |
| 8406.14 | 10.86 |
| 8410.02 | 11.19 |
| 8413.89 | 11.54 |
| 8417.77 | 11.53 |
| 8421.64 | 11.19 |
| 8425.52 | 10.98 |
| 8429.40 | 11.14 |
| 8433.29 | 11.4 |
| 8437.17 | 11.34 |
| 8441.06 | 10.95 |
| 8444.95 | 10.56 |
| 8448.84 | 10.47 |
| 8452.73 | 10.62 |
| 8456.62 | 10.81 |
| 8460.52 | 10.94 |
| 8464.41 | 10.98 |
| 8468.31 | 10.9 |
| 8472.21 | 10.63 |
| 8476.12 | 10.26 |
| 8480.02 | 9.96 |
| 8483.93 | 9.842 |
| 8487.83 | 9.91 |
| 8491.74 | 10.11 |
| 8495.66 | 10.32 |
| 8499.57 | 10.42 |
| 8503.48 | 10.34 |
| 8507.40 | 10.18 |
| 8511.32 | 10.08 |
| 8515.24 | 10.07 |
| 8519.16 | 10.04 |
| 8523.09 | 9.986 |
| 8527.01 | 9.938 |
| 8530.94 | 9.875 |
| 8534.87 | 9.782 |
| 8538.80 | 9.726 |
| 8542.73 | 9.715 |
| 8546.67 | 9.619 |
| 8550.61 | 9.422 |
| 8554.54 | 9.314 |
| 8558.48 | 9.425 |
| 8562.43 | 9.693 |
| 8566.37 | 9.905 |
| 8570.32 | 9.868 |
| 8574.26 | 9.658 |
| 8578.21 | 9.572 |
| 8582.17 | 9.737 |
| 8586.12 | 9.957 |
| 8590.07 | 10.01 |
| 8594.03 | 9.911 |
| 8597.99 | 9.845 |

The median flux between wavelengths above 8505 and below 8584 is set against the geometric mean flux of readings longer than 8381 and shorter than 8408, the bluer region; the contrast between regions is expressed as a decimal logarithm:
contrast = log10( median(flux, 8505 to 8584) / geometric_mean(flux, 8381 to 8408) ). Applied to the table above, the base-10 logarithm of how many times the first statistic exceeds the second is -0.031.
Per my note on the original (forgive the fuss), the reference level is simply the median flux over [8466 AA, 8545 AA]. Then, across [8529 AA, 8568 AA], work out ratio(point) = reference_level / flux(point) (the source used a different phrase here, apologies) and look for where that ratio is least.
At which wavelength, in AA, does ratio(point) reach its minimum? 8566.37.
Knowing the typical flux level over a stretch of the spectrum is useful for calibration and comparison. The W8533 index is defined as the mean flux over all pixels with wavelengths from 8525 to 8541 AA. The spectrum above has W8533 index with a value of 9.8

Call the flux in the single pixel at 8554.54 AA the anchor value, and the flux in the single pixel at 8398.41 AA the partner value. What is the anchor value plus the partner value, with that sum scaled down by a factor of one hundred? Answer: 0.201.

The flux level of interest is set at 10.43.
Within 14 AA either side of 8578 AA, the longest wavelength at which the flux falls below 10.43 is 8590.07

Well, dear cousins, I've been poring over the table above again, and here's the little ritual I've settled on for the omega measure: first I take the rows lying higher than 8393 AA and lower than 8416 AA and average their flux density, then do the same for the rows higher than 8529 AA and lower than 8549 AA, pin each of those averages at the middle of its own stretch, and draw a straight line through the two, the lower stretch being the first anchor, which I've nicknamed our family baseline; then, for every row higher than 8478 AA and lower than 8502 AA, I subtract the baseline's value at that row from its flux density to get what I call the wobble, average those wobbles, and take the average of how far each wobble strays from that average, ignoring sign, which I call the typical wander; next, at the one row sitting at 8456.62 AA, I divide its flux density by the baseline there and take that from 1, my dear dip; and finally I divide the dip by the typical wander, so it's -0.13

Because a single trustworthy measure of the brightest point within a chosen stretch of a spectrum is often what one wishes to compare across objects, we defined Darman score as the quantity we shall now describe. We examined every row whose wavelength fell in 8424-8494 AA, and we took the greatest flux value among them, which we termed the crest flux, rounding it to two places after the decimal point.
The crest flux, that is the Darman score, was 11.40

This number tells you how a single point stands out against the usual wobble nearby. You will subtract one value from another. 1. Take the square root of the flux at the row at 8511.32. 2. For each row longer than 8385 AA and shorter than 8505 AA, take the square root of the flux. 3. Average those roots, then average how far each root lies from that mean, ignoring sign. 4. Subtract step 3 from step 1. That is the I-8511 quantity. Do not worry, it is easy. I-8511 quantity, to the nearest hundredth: 3.12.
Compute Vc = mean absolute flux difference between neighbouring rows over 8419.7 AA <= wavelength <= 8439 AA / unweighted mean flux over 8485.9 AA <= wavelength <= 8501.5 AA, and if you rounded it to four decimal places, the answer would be 0.0169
